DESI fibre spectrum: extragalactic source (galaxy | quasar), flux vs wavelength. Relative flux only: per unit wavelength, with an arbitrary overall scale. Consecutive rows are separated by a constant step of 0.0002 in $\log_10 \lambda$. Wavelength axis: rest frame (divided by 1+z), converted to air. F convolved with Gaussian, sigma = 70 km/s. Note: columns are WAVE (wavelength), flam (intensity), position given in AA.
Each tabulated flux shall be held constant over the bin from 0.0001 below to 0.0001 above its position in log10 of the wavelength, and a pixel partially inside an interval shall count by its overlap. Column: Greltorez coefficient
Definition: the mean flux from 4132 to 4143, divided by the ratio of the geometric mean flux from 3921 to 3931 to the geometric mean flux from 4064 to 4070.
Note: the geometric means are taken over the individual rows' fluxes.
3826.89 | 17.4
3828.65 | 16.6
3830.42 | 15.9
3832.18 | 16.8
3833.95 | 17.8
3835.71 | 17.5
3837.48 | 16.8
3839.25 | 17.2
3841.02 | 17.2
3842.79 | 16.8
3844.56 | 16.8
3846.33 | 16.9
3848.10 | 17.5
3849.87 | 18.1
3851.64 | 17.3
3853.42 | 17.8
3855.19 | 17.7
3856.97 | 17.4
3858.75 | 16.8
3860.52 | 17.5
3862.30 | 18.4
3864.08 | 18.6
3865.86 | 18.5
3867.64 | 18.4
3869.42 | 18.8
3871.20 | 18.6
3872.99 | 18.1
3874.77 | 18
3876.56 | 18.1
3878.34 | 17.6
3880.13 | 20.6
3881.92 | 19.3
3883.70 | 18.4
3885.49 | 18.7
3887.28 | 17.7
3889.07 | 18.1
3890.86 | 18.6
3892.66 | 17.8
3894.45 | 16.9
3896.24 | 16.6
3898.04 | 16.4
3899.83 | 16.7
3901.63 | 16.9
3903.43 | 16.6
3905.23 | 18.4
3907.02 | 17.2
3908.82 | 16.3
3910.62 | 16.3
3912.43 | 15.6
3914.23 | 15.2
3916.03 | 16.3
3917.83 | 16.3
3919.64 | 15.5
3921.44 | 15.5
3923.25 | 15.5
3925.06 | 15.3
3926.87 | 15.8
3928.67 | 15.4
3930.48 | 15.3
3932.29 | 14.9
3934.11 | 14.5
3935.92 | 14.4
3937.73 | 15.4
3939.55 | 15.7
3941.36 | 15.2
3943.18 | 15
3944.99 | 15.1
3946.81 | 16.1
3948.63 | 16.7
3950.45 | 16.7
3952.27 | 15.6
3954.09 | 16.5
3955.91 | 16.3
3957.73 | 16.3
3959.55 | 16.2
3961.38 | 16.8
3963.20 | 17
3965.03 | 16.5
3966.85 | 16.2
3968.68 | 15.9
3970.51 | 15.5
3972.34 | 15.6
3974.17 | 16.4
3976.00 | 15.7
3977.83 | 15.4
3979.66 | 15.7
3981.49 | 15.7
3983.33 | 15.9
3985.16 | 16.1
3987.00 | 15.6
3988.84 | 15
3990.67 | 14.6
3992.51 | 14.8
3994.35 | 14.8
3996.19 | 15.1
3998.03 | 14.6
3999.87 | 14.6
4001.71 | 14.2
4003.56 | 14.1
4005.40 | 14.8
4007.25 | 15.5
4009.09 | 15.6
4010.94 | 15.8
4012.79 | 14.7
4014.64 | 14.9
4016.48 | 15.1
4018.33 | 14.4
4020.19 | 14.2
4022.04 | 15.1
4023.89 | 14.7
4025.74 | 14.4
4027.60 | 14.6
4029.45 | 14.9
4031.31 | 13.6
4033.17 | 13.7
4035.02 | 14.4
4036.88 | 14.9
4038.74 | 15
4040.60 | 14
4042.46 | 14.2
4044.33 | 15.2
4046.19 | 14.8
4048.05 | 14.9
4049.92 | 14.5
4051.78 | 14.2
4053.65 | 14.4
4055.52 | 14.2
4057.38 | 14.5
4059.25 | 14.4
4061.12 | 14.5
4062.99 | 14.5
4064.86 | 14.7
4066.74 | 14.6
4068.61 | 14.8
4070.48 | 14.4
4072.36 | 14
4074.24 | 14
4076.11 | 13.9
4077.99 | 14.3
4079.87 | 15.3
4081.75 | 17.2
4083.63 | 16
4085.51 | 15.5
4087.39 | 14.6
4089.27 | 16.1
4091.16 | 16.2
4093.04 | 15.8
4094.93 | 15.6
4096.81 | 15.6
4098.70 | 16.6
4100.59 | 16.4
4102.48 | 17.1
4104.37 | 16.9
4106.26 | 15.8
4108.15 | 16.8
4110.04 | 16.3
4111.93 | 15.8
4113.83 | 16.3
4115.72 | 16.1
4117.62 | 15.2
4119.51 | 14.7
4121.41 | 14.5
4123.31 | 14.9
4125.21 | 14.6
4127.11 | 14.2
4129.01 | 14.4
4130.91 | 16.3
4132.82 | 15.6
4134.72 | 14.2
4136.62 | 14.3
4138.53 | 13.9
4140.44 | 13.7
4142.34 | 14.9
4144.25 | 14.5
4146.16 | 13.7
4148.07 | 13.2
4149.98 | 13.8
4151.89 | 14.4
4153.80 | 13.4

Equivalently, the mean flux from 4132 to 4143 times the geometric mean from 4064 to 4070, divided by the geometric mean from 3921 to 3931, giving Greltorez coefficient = 13.7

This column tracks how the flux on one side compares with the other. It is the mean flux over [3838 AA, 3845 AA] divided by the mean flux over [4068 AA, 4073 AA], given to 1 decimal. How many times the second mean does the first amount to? 1.2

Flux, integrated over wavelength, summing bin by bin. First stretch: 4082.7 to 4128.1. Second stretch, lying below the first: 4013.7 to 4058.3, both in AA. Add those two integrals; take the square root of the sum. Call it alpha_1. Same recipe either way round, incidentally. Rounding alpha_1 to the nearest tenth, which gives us 36.9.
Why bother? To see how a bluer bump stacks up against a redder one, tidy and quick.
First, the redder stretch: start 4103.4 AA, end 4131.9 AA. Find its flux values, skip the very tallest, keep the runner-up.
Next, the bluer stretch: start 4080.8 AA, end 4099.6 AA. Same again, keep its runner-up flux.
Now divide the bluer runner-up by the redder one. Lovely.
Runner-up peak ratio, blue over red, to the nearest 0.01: 0.99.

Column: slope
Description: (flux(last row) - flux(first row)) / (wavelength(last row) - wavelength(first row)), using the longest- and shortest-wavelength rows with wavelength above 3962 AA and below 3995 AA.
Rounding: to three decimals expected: -0.071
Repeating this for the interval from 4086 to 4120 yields 0.003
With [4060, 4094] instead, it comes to 0.041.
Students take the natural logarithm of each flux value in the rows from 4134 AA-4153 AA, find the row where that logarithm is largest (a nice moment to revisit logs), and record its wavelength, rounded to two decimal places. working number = 4142.34 AA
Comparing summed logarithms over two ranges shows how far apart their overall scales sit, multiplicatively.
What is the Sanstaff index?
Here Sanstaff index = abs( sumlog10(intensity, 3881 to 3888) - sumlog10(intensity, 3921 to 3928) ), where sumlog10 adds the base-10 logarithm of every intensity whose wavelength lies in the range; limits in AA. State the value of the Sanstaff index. 0.31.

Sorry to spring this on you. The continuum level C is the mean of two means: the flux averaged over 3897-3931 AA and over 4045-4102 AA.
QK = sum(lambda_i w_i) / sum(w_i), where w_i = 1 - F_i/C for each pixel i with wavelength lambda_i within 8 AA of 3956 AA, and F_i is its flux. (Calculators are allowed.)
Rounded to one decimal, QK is 3956.5 AA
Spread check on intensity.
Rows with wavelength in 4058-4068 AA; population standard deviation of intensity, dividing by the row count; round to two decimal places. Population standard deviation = 0.10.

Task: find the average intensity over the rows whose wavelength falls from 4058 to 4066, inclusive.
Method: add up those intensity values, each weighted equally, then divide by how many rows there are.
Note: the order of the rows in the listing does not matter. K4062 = 14.5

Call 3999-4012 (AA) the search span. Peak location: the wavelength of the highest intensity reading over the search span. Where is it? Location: 4010.94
